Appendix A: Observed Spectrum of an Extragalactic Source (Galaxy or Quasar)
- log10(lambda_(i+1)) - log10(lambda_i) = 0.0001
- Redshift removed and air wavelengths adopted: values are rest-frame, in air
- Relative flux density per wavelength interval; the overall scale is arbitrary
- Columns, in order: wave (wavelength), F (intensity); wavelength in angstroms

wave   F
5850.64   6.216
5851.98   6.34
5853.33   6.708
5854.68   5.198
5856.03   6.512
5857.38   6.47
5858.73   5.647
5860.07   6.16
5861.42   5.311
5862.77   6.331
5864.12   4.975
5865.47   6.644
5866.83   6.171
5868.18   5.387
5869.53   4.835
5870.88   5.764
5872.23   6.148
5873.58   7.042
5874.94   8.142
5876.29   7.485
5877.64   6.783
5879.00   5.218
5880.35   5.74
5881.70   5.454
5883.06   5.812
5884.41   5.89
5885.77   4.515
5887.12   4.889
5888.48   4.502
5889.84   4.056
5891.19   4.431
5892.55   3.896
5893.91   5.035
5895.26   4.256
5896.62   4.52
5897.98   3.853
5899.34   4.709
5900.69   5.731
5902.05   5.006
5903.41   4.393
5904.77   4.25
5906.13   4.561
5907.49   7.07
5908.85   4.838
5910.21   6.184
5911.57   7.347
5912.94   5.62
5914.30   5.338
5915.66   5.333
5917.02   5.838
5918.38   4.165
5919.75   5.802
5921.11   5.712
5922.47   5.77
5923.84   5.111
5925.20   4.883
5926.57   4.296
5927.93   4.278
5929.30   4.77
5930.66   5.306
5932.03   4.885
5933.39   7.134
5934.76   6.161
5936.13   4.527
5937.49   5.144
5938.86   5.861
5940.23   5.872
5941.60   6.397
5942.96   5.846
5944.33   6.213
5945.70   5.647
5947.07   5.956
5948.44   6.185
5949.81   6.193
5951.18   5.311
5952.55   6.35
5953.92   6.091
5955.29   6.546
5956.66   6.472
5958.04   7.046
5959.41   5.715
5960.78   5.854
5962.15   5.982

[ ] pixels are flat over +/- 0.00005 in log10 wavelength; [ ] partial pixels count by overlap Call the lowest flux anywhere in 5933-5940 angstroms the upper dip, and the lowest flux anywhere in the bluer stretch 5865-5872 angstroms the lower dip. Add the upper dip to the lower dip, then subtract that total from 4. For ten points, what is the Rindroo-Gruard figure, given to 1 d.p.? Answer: -5.4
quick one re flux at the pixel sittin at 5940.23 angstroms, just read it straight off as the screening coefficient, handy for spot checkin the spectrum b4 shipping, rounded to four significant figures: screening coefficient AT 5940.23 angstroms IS 5.872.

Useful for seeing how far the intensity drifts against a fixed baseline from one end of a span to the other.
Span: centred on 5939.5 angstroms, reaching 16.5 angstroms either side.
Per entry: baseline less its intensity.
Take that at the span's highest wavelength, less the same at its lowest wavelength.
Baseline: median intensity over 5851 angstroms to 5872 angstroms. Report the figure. -1.4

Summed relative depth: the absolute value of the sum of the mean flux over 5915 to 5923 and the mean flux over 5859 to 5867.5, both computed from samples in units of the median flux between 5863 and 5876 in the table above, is 1.85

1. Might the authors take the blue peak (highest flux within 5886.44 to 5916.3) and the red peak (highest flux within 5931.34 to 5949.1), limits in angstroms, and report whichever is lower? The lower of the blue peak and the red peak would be 7.13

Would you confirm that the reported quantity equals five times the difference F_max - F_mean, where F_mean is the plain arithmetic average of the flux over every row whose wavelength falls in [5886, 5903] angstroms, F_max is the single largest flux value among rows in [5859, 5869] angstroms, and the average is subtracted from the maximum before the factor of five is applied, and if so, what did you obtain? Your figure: 10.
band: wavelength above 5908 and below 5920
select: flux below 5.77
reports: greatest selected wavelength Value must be 5918.38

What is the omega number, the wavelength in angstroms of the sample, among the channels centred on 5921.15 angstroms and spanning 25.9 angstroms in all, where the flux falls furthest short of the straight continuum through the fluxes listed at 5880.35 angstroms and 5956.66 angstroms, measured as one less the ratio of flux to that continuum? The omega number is 5918.38 angstroms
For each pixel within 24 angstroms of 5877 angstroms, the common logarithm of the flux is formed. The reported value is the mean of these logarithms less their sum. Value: -26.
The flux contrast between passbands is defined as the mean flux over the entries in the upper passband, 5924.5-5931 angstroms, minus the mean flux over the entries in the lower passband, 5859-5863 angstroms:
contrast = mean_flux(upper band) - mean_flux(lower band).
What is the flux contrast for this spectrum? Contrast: -1.2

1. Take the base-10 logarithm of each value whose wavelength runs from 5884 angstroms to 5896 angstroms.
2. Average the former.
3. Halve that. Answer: 0.33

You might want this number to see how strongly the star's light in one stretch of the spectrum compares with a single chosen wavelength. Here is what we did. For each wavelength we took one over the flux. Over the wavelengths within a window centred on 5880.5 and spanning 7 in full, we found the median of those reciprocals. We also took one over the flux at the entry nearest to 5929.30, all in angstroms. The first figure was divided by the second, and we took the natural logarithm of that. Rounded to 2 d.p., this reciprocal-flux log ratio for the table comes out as -0.19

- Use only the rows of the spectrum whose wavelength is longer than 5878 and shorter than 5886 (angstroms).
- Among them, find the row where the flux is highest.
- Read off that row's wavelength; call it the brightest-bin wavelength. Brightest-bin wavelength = 5884.41 angstroms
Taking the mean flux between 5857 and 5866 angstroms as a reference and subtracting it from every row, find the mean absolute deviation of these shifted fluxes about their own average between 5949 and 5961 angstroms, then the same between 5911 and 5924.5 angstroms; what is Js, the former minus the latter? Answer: -0.11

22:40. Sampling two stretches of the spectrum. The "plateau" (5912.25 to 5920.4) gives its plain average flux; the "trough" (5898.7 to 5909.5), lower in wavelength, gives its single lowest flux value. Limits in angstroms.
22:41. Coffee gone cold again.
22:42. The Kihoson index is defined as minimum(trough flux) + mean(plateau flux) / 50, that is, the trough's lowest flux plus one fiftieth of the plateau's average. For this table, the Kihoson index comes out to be 4.36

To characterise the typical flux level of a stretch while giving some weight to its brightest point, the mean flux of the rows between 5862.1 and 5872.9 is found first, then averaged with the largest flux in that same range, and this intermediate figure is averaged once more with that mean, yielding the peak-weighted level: 6.0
